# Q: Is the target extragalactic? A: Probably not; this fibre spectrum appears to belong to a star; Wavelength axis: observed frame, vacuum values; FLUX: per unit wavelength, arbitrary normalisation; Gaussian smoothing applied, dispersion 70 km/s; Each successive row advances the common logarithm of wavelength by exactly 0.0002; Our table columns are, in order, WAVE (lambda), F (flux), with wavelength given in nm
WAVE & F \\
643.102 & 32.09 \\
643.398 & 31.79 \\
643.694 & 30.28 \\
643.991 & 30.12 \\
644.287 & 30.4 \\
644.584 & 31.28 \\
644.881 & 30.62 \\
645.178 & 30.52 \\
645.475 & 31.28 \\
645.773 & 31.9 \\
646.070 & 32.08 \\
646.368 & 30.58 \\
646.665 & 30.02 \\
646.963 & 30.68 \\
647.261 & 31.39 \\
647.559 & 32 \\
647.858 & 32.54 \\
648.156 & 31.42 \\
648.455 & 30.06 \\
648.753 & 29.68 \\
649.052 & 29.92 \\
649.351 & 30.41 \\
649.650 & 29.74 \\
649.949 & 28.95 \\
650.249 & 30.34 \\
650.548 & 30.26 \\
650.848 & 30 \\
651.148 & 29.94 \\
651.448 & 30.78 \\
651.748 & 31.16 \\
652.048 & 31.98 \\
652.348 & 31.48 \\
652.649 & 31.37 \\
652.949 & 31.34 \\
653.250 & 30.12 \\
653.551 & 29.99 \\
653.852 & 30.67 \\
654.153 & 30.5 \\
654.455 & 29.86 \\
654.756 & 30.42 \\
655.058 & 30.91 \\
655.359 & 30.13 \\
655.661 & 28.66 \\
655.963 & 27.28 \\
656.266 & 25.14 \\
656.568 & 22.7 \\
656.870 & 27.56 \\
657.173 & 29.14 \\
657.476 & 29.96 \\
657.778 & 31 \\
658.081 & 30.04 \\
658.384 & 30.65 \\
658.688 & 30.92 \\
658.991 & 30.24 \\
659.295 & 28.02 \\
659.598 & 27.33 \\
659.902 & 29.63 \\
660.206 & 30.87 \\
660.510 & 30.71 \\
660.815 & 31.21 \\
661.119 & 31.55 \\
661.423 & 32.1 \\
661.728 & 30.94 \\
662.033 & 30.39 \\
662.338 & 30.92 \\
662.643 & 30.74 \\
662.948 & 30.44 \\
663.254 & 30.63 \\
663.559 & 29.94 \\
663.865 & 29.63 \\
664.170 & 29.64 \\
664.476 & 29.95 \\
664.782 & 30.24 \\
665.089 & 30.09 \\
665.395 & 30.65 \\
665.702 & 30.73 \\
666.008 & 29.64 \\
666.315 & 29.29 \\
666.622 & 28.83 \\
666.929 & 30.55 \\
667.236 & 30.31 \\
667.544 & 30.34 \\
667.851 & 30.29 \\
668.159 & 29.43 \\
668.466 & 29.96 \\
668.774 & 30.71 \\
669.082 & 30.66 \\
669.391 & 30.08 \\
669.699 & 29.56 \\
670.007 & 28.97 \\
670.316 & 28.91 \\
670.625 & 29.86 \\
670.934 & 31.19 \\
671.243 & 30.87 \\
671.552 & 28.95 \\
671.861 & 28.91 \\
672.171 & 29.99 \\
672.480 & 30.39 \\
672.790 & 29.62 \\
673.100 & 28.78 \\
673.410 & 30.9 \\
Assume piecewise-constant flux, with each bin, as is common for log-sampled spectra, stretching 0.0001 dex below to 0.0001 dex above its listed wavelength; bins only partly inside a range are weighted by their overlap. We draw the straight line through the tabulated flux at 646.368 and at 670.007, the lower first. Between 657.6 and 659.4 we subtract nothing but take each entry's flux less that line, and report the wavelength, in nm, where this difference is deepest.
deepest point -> 659.295 nm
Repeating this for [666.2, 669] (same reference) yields 666.622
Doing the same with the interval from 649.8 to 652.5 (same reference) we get 649.949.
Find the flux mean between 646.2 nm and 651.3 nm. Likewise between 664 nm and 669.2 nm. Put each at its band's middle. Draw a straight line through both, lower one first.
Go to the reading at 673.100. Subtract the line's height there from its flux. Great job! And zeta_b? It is -1.2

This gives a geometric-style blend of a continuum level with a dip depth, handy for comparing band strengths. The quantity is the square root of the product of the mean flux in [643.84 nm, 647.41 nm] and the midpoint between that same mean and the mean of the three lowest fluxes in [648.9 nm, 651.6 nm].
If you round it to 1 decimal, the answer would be 30.6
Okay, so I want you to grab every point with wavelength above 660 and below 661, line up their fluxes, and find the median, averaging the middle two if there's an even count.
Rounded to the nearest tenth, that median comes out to 30.9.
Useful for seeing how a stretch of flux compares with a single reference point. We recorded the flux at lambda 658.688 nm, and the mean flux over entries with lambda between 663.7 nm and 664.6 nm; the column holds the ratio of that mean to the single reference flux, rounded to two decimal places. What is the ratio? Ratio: 0.96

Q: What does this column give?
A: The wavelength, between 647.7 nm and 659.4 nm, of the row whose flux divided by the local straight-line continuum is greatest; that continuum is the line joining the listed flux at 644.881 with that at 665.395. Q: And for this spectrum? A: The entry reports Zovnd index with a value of 647.858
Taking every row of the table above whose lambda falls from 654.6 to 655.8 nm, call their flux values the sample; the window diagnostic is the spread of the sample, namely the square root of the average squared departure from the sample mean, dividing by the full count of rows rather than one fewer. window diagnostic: 0.84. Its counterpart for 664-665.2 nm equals 0.22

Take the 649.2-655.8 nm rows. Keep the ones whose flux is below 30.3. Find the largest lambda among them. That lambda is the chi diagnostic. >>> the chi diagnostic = 655.661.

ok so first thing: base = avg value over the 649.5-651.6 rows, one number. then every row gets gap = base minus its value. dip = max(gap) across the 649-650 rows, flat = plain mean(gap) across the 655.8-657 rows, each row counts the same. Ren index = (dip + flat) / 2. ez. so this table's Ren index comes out 2.7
